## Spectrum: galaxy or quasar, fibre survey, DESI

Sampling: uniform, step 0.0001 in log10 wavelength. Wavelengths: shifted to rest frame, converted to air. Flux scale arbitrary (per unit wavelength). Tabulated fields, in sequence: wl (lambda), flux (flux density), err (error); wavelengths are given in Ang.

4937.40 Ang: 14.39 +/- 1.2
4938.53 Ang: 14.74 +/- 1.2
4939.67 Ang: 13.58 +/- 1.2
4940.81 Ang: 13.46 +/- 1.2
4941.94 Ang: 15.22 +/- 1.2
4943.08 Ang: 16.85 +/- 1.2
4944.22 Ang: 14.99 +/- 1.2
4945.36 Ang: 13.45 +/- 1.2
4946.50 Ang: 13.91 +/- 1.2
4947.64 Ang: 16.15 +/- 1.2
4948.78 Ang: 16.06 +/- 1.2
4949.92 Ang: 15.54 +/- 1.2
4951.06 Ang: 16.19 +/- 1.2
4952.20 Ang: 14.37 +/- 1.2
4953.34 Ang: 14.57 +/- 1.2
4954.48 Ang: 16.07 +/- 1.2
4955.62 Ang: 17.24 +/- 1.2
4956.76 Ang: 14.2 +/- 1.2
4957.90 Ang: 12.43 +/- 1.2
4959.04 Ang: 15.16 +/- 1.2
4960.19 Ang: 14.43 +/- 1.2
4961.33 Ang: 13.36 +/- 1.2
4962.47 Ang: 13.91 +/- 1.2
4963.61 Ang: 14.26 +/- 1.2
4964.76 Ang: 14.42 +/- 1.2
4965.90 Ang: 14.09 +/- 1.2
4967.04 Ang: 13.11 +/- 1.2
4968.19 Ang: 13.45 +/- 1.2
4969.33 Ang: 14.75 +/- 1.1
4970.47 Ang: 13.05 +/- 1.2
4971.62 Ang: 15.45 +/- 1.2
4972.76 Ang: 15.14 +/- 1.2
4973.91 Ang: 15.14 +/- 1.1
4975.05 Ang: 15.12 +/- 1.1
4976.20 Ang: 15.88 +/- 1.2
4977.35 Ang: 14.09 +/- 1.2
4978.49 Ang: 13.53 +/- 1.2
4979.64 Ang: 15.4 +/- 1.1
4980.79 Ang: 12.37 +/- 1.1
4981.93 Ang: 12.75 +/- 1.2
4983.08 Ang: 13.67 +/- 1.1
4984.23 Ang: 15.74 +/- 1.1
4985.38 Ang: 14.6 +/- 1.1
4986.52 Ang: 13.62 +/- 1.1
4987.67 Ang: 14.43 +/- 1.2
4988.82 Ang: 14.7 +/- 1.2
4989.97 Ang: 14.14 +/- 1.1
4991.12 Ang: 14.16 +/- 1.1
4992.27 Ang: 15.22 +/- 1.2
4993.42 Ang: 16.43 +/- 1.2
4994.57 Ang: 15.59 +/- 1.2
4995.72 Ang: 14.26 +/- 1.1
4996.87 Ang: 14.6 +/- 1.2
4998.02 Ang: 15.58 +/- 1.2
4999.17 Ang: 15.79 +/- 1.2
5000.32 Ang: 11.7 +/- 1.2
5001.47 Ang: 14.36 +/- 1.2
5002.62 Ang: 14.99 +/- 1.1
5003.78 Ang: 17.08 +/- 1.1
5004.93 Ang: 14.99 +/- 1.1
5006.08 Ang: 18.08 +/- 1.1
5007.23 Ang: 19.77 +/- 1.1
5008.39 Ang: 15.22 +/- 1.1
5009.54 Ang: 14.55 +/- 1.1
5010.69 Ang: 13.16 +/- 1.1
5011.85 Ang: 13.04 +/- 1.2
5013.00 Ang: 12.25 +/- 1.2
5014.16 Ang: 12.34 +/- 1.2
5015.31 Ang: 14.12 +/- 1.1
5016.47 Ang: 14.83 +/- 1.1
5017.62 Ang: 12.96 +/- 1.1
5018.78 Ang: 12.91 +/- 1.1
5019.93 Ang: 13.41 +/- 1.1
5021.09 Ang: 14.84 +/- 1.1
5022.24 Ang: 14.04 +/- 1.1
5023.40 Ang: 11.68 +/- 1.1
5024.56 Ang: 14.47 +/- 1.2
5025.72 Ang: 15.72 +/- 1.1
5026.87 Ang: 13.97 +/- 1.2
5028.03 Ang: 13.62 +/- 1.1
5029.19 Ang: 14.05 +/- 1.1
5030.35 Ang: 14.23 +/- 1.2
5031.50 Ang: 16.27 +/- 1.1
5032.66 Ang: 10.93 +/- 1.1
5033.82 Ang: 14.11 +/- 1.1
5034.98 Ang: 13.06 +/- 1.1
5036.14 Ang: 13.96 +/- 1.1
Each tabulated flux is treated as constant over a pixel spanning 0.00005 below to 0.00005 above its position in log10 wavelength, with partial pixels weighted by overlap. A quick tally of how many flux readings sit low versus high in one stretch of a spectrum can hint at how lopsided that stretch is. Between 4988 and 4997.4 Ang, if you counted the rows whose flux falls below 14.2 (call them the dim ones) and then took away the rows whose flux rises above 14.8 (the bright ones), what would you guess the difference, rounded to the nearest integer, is -1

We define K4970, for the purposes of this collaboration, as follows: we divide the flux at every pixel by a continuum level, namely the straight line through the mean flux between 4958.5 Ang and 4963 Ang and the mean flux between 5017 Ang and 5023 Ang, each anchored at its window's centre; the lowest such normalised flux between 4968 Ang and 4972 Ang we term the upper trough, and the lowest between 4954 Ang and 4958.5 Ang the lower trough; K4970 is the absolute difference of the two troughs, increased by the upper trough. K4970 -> 0.98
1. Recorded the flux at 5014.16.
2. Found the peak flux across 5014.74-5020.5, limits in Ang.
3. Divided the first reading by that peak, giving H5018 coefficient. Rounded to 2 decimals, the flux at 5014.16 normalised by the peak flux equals 0.83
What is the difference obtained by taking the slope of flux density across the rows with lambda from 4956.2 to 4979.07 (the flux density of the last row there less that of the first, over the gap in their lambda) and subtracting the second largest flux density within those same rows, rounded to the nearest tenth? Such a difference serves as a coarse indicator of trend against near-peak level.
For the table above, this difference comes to -15.5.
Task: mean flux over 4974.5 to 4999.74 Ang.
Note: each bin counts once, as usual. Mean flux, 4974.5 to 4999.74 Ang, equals 14.6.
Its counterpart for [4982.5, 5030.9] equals 14.5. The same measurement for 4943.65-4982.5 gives 14.5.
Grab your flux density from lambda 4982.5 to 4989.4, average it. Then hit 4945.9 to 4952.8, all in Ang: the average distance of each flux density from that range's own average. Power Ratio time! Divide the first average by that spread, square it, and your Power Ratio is 311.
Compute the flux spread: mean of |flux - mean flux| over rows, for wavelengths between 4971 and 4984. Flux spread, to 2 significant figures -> 1.0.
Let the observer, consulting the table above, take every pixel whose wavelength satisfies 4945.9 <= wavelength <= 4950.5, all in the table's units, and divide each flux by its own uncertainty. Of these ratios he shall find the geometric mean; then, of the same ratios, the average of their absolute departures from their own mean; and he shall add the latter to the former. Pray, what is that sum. 13.5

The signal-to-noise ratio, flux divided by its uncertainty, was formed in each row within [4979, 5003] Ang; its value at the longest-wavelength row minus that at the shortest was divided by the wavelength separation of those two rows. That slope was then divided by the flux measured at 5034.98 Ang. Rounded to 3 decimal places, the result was -0.001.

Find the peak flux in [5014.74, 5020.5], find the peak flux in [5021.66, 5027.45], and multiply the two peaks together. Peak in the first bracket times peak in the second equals 233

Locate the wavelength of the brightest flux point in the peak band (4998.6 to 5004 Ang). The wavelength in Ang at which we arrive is 5003.78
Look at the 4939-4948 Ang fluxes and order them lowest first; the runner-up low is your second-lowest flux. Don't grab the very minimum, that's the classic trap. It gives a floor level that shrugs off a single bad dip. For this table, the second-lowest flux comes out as 13.46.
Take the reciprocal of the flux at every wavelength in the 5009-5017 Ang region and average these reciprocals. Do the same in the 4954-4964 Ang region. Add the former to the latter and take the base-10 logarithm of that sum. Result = -0.842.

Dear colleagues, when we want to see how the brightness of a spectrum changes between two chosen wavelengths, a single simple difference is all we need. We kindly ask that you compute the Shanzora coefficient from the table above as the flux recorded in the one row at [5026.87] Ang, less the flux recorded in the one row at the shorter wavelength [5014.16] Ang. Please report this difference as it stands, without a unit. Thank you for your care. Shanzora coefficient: 1.6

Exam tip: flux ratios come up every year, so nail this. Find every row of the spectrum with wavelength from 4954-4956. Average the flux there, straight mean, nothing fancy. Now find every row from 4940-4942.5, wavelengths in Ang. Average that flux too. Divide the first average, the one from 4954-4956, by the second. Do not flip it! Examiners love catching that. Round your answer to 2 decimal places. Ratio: 1.16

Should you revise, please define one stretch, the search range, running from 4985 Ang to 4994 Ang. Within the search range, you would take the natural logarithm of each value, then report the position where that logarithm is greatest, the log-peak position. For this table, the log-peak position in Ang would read 4993.42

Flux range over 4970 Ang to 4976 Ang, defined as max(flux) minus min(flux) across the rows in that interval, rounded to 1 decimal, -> 2.4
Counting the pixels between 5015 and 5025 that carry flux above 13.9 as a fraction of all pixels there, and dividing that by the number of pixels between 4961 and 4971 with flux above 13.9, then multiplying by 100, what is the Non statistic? 11.1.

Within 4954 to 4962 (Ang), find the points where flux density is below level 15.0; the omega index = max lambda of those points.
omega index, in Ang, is 4961.33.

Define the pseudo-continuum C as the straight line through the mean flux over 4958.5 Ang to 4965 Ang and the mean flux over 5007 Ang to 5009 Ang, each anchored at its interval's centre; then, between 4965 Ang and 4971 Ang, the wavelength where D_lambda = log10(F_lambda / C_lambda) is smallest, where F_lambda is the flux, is 4970.47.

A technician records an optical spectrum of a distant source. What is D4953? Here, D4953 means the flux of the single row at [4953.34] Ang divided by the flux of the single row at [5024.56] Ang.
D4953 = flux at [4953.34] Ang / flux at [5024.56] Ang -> 1.01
